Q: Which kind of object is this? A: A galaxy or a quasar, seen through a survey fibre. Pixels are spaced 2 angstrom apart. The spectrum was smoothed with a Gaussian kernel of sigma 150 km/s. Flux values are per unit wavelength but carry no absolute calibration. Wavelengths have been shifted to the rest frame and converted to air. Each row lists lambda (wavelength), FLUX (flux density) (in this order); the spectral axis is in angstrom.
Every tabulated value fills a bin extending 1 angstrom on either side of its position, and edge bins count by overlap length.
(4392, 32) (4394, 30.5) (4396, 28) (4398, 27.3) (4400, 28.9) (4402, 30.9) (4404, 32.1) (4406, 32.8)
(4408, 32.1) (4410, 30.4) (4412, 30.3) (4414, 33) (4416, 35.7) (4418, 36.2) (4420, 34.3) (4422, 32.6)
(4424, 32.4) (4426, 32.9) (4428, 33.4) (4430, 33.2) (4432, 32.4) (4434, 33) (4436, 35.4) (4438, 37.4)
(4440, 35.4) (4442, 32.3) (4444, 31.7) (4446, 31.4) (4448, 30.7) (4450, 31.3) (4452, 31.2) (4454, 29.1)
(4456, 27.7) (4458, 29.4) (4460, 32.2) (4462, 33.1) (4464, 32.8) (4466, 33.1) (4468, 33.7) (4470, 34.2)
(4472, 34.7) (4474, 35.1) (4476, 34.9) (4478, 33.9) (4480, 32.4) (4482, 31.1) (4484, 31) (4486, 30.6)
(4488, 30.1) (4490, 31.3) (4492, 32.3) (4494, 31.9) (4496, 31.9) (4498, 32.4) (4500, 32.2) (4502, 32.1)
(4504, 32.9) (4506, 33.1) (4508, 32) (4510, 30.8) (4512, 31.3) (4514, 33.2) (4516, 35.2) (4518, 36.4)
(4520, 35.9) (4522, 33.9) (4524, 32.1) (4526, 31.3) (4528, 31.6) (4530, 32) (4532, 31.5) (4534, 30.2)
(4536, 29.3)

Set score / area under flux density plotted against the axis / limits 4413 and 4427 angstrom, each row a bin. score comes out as 474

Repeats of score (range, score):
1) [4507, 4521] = 470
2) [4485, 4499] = 441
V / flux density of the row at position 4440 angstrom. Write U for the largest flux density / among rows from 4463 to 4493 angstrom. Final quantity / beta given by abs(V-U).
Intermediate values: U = 35.1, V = 35.4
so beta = 0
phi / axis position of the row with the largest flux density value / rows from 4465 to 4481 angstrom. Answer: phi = 4474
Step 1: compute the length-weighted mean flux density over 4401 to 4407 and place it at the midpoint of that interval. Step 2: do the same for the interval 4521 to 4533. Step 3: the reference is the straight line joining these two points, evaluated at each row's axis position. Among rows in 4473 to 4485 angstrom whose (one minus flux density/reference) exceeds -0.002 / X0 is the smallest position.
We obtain 4482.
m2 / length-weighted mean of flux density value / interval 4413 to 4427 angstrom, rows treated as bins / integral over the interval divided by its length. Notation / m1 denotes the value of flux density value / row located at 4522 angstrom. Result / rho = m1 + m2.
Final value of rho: 68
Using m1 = 33.9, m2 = 33.9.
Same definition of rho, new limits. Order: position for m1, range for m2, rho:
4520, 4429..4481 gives 69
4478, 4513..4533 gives 67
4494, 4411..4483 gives 65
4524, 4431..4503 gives 64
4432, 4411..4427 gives 66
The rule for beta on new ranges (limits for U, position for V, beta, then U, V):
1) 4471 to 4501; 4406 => 2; 35.1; 32.8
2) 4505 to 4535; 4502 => 4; 36.4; 32.1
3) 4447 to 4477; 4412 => 5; 35.1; 30.3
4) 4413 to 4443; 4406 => 5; 37.4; 32.8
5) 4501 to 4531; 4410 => 6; 36.4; 30.4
